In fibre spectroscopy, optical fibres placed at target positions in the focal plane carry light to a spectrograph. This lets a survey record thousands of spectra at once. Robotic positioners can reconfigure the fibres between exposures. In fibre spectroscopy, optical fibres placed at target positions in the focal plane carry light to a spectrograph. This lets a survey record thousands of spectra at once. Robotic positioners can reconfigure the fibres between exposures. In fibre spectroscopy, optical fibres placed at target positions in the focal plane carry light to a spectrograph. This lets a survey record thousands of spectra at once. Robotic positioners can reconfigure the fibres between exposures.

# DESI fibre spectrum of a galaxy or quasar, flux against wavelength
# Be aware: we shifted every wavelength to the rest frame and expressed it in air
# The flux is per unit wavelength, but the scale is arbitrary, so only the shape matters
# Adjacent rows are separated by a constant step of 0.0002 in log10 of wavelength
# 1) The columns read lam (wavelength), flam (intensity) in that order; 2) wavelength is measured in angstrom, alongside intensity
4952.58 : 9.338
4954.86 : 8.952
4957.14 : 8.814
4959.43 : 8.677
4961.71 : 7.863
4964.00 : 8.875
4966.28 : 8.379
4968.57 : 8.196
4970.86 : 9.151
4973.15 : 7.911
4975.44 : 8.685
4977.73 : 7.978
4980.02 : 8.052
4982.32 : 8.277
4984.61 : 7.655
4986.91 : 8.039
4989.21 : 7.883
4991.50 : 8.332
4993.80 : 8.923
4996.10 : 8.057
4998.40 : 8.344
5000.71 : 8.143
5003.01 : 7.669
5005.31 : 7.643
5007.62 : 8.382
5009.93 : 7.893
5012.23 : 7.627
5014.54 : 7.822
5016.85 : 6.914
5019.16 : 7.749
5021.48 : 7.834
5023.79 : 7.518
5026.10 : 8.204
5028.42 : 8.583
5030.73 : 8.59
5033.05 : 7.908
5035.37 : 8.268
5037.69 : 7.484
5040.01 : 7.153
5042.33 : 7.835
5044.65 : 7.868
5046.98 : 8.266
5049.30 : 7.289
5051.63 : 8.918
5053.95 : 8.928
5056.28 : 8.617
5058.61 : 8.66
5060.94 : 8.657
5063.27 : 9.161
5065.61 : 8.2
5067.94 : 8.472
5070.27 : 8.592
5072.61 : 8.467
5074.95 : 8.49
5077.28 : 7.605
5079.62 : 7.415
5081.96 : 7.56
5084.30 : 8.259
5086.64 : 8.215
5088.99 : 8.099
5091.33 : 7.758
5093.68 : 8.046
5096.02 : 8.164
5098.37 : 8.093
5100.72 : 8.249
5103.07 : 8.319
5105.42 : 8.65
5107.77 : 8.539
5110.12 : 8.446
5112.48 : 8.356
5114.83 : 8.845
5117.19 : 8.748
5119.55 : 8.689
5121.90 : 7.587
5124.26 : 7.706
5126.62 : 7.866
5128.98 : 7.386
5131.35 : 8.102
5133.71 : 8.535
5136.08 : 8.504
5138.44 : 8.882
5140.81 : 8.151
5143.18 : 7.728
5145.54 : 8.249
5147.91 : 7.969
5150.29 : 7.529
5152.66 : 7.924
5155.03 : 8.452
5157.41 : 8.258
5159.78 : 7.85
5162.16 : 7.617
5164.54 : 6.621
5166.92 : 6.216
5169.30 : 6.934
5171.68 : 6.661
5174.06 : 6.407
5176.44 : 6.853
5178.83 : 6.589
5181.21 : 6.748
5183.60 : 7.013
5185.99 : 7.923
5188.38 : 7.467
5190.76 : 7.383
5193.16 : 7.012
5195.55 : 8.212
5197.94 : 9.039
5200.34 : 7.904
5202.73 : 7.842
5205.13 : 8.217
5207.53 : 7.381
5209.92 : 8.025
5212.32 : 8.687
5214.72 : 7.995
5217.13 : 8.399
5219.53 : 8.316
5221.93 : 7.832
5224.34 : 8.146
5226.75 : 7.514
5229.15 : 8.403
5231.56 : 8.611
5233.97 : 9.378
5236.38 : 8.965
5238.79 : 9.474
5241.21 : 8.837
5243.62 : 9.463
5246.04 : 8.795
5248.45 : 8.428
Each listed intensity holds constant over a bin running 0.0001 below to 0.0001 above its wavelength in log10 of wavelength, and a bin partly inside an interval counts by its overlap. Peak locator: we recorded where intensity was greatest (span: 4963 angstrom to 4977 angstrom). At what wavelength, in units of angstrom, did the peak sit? 4970.86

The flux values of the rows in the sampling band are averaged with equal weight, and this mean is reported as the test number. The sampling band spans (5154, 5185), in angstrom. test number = 7.09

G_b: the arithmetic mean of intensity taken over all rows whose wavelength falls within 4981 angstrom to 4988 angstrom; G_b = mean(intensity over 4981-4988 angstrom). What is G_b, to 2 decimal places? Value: 7.99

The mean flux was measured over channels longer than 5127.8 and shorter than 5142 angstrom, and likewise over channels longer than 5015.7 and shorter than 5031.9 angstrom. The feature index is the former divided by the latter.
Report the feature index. 1.04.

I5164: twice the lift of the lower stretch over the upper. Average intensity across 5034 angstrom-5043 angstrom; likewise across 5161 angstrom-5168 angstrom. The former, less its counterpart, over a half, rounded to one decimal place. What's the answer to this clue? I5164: 1.7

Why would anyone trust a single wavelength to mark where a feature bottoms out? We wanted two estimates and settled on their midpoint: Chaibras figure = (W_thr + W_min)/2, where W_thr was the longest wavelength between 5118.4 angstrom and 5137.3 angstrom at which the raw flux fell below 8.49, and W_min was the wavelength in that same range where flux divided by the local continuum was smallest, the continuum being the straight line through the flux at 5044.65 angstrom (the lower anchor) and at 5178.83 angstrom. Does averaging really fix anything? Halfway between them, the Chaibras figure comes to 5130.2 angstrom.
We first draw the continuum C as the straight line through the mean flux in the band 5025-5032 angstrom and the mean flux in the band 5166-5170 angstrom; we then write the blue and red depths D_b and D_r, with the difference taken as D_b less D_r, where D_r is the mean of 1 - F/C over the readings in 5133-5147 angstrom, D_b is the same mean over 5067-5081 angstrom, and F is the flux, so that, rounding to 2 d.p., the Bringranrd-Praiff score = 0.16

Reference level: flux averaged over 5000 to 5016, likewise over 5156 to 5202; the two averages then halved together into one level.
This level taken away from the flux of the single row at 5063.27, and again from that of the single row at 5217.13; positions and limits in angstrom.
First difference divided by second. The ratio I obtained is 1.9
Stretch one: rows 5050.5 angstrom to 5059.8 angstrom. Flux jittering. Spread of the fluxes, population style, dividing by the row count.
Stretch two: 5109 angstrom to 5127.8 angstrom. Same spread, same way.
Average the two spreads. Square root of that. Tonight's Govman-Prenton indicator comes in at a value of 0.55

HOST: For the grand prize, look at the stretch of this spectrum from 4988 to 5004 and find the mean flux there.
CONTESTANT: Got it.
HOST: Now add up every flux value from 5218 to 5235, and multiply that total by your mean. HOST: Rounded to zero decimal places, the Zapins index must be 477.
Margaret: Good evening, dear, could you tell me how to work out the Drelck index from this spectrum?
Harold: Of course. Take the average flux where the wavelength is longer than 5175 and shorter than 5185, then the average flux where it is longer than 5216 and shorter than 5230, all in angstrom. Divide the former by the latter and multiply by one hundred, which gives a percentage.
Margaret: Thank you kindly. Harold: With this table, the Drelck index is 84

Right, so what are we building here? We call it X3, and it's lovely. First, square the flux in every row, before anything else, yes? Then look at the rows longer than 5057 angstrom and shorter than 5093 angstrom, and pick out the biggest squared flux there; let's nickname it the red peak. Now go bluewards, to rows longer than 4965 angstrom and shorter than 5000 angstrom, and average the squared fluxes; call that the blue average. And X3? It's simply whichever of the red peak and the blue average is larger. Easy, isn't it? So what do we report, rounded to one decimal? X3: 83.9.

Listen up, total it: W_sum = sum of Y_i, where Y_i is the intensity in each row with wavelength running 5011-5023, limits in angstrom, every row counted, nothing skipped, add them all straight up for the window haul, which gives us 38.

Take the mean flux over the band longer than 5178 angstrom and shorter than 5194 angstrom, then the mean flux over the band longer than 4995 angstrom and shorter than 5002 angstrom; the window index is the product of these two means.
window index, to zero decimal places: 59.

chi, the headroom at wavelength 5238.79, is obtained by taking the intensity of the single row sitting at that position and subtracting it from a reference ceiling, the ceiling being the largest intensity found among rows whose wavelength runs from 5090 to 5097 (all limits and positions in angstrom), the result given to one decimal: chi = -1.3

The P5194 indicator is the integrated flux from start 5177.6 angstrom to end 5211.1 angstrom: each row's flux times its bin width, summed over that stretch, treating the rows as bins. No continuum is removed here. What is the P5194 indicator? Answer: 255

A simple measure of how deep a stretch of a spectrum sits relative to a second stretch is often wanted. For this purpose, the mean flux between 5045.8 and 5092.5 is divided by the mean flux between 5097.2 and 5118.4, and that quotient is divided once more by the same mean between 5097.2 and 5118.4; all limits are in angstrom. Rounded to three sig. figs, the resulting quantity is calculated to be 0.115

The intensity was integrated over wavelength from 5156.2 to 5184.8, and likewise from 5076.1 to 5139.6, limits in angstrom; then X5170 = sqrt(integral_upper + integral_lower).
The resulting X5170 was 27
